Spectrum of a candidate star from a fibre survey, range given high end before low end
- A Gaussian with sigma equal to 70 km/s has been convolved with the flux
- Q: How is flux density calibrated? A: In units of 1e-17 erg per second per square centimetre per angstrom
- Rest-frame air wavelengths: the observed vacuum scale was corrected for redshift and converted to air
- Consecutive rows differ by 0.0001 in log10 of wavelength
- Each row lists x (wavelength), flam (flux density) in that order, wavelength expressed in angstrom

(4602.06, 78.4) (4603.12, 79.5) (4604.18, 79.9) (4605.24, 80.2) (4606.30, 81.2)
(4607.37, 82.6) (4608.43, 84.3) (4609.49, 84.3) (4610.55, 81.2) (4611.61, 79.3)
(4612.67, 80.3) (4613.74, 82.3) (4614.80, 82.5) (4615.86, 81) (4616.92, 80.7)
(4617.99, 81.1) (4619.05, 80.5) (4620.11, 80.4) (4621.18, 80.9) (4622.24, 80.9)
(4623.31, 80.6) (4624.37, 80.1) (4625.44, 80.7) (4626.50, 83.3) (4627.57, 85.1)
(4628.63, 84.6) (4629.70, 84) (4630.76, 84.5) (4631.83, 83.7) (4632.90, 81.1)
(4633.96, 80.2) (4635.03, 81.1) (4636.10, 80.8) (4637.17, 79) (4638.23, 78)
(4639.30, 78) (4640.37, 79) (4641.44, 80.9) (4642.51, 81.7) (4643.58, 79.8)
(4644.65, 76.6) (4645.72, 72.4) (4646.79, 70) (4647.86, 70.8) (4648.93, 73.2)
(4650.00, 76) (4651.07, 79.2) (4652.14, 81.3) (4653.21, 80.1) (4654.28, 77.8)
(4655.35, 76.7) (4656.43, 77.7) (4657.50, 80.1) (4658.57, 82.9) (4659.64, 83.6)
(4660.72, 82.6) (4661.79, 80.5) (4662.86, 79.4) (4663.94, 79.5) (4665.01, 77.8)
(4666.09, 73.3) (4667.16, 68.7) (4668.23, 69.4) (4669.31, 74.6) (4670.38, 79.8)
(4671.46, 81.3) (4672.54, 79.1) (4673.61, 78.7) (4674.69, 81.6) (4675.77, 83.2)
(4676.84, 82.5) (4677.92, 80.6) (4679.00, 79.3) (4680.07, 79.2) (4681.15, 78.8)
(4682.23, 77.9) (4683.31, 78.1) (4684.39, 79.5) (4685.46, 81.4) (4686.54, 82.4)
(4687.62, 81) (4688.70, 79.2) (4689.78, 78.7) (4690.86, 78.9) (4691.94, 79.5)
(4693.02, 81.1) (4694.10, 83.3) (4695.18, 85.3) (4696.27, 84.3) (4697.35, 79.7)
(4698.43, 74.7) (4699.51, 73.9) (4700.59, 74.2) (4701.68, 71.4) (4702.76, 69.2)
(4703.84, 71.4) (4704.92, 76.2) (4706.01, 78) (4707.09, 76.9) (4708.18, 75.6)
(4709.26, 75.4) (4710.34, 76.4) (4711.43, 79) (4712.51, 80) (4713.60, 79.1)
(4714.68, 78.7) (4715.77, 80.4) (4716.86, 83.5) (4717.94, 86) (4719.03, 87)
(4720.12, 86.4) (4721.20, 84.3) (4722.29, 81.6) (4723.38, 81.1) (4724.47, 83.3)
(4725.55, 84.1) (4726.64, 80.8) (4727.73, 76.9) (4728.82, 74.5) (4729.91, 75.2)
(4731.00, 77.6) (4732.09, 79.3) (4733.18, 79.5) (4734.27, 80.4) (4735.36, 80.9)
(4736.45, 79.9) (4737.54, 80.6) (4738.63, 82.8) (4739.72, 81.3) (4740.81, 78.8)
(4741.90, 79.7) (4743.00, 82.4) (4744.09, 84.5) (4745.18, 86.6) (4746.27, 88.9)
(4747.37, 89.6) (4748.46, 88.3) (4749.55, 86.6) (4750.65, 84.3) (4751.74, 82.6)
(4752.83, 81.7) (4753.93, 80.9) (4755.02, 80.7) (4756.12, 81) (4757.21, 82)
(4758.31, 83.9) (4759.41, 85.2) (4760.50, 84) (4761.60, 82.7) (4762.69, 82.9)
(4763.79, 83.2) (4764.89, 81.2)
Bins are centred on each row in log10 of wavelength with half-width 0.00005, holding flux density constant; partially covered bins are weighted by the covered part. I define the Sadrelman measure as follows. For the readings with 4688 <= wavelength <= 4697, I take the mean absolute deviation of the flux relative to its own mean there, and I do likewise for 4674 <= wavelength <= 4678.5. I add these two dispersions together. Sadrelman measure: 3.13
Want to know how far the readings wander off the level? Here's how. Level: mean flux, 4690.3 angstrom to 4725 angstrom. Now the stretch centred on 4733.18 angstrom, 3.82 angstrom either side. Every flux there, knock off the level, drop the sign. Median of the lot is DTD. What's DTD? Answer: 1.2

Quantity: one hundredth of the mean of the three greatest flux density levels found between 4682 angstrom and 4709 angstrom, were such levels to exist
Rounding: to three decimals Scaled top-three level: 0.843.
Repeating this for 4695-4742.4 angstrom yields 0.865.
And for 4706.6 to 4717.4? 0.813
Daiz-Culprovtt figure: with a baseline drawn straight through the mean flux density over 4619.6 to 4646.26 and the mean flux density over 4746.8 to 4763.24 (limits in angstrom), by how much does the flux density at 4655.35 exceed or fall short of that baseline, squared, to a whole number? 21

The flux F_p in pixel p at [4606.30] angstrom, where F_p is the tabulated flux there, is 81.2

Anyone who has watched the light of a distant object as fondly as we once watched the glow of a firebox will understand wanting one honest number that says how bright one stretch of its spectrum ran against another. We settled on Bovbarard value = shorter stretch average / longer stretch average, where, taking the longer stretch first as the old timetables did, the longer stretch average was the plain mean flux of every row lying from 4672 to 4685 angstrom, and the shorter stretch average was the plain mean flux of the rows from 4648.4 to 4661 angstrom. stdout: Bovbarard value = 0.99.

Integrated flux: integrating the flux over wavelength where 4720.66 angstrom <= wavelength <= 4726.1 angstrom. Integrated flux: 451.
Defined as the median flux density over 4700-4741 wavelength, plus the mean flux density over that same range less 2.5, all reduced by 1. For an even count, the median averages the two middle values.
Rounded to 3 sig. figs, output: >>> 155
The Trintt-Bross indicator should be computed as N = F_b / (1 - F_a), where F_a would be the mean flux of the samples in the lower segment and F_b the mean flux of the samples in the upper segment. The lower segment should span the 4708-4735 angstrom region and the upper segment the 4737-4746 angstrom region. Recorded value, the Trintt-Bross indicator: -1.04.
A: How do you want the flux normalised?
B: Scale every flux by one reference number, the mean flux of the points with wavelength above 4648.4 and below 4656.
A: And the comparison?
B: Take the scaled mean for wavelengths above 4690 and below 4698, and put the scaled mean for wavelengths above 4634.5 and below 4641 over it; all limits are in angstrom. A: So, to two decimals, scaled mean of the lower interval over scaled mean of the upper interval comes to 0.97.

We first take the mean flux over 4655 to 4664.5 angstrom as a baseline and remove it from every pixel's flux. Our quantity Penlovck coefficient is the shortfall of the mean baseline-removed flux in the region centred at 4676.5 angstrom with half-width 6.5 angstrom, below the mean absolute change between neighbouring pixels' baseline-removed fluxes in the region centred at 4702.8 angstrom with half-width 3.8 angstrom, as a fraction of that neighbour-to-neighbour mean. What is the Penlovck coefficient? 1.1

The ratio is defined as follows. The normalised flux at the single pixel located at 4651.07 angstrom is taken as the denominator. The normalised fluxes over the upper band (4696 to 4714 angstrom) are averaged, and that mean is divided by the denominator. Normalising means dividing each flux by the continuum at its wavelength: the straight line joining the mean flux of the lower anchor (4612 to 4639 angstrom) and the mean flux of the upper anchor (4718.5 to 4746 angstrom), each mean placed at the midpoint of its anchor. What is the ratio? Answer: 0.96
